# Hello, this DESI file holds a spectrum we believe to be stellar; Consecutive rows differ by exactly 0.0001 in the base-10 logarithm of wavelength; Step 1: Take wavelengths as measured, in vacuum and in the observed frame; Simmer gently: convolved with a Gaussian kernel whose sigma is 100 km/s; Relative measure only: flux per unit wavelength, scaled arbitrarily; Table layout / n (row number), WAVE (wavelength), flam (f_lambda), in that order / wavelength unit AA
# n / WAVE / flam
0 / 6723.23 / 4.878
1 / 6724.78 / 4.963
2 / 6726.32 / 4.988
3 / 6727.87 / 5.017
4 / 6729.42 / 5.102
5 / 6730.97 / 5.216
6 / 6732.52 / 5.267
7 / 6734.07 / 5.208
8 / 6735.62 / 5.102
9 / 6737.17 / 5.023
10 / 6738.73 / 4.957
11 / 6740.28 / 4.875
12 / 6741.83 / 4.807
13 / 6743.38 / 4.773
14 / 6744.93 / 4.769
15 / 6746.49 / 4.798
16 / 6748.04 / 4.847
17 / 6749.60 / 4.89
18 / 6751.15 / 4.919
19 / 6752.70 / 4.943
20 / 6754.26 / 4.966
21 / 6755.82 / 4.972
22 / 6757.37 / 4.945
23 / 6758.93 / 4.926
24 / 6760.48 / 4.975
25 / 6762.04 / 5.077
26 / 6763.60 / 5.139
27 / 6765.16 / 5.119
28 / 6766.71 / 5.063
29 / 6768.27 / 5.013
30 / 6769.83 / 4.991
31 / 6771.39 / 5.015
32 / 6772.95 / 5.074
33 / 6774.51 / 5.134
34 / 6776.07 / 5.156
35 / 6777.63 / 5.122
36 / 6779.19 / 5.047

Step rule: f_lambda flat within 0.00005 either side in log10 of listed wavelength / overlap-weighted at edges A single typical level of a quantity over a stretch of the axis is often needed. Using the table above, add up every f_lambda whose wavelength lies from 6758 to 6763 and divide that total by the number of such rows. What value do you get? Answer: 4.99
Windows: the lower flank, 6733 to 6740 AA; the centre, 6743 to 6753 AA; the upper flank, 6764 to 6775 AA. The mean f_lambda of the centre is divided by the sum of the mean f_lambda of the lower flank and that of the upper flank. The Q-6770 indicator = 0.479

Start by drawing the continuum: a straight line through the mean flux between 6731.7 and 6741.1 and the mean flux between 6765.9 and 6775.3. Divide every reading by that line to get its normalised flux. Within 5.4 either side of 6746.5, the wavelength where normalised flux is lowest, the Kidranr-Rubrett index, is 6744.93 AA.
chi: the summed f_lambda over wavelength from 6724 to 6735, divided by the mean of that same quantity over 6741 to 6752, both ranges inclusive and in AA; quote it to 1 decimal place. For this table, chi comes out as 7.4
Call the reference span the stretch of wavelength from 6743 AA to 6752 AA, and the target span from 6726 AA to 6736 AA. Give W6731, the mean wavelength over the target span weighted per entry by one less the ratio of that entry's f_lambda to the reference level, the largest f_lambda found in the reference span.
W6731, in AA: 6731.9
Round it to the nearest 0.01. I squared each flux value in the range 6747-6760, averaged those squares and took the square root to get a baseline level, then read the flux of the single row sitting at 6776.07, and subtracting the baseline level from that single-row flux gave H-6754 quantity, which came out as 0.23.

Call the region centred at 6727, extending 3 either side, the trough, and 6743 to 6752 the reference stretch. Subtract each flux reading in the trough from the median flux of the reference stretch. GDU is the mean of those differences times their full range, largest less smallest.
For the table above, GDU -0.027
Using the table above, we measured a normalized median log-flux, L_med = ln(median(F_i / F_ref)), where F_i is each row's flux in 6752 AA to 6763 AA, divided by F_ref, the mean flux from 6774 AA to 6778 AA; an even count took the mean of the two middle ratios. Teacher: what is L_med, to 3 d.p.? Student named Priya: -0.034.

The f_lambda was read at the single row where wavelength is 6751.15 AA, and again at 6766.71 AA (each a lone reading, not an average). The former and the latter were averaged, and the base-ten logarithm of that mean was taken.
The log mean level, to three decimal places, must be 0.698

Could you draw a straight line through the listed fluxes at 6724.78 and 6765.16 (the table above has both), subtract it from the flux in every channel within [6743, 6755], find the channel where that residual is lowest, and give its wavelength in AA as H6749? 6744.93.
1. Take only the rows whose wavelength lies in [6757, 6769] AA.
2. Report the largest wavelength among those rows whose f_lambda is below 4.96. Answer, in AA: 6758.93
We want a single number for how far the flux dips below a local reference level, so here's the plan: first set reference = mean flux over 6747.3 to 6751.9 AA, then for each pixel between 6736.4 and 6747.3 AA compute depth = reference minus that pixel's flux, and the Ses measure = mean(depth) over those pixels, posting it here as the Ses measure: 0.03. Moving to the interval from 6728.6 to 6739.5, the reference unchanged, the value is -0.24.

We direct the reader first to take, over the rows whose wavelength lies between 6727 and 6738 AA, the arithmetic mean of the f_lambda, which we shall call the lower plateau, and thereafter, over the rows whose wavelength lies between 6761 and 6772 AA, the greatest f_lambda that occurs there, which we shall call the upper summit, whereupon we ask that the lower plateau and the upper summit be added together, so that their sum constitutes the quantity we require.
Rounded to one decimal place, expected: 10.3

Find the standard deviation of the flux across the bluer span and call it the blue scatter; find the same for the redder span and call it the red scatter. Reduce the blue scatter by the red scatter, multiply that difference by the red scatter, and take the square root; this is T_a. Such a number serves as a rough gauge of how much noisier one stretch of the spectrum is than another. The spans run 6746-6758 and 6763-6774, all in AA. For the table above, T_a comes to 0.017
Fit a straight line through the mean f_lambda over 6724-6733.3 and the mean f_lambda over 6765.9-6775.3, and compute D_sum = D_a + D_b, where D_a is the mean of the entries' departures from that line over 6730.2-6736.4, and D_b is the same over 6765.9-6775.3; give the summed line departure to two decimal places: 0.11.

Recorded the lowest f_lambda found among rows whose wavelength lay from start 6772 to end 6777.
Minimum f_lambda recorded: 5.074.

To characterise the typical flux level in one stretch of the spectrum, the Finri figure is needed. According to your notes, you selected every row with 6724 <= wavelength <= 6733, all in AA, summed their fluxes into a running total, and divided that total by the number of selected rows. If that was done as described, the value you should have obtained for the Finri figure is 5.09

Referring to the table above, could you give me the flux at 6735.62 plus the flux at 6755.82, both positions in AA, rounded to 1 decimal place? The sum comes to 10.1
